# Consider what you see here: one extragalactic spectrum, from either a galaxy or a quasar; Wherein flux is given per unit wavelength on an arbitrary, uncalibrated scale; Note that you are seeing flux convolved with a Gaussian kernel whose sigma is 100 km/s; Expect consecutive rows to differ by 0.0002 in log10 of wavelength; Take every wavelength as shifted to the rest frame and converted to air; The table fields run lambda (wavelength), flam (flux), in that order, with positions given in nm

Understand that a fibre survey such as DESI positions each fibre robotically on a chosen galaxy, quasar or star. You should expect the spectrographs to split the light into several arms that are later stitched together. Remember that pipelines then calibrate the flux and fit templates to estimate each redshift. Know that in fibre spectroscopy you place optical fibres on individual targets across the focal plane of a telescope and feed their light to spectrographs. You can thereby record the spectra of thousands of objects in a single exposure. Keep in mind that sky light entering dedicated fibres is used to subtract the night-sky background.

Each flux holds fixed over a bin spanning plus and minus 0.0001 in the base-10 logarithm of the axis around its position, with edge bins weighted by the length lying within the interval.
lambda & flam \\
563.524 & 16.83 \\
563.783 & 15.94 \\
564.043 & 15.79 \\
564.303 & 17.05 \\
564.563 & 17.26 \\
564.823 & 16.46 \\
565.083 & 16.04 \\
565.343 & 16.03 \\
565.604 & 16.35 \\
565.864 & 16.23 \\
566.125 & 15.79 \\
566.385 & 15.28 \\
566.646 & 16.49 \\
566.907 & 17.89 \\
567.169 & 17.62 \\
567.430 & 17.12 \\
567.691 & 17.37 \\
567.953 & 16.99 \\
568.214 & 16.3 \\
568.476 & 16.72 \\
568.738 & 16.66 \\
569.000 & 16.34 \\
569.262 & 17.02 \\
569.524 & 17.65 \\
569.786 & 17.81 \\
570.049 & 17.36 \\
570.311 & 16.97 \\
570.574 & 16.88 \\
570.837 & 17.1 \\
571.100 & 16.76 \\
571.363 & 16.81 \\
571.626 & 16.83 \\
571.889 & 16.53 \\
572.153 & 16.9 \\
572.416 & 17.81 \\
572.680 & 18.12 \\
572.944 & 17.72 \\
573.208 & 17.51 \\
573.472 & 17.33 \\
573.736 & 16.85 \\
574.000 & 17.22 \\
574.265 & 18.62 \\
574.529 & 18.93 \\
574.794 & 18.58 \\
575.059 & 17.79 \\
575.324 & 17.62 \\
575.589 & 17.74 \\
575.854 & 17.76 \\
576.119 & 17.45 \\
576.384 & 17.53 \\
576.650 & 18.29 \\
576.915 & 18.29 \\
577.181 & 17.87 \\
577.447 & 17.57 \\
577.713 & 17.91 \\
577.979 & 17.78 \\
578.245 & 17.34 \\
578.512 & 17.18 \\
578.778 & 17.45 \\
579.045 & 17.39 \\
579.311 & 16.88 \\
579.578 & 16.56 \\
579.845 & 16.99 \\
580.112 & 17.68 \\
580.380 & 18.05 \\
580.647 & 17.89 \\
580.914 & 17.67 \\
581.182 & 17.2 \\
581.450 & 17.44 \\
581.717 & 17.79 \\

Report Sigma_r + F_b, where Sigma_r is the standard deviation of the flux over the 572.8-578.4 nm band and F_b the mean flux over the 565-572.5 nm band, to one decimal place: 17.3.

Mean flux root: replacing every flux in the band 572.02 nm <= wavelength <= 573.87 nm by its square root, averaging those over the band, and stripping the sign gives 4.18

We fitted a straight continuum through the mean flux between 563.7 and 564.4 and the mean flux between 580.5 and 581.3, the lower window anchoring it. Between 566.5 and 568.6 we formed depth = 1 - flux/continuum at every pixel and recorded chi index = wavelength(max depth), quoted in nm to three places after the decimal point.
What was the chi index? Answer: 568.214 nm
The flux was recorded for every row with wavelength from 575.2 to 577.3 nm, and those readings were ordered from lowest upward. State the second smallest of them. 17.53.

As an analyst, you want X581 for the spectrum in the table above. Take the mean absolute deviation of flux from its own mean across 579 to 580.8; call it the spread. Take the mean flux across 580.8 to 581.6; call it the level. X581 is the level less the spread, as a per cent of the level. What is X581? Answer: 97.4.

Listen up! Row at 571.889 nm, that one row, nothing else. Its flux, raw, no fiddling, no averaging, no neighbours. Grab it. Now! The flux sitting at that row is 16.53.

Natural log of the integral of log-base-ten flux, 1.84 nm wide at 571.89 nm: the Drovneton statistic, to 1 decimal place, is 0.8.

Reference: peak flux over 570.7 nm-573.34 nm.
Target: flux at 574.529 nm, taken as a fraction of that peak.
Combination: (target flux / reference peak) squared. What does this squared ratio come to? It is 1.09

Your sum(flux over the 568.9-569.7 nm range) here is 51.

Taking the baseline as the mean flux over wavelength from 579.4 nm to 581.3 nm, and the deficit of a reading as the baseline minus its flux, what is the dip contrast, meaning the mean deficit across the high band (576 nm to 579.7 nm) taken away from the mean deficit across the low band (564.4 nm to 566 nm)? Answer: 1.1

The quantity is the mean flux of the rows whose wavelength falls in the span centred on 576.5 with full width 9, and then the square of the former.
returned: 312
